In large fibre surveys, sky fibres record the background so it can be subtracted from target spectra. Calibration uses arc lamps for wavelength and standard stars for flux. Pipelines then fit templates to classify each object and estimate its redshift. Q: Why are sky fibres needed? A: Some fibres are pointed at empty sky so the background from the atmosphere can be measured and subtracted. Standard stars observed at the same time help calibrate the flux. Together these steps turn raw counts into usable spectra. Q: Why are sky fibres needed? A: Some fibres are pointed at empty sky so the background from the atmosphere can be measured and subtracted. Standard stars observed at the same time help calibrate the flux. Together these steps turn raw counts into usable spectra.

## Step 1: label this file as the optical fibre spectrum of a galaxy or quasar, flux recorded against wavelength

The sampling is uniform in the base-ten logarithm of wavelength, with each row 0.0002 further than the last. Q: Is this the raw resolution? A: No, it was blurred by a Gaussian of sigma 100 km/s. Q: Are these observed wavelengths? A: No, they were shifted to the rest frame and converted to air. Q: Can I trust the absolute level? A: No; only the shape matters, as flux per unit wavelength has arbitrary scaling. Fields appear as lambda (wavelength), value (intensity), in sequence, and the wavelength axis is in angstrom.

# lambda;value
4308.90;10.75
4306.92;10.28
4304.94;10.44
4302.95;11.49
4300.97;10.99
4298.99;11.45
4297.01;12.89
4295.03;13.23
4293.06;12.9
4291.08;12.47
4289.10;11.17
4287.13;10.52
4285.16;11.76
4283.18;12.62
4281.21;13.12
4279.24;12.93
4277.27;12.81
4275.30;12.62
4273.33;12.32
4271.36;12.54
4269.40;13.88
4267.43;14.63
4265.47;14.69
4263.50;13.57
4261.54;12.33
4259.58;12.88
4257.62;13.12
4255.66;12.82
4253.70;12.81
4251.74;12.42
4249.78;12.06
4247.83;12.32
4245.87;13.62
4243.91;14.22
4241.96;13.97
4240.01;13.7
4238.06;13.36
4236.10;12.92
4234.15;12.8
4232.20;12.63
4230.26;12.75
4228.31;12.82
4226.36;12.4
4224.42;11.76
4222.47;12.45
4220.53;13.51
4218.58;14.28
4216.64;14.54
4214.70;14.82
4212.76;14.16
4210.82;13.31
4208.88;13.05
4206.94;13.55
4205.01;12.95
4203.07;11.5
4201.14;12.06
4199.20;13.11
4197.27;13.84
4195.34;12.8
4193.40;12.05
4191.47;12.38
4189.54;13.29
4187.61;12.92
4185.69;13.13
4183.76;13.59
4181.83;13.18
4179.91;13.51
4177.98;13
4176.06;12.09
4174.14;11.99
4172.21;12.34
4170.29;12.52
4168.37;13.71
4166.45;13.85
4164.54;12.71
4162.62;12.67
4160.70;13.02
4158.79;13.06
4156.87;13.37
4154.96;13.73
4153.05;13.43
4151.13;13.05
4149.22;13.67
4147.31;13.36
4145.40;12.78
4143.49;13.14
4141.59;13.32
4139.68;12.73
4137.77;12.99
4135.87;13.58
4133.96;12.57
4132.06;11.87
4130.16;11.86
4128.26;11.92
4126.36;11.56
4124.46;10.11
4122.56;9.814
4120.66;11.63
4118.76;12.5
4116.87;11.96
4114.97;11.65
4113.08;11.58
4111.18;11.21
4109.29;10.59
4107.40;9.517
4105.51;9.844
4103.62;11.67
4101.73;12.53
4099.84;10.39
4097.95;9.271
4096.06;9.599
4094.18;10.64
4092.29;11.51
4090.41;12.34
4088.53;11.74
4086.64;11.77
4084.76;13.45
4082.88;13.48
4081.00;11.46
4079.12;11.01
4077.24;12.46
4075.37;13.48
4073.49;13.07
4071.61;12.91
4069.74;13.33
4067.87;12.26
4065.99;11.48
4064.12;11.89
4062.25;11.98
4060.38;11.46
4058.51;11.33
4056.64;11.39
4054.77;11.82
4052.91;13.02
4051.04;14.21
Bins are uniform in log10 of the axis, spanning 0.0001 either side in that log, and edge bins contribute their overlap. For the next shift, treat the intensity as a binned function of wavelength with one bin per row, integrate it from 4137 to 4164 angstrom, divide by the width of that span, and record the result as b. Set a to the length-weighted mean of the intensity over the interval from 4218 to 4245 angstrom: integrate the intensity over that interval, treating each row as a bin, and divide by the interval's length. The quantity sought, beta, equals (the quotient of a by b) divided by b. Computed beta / 0.076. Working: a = 13.1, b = 13.2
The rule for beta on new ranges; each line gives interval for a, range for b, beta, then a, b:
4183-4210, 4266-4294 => 0.081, 12.9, 12.6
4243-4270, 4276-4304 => 0.089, 13.2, 12.2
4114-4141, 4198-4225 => 0.068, 11.9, 13.2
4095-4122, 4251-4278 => 0.064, 11.0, 13.1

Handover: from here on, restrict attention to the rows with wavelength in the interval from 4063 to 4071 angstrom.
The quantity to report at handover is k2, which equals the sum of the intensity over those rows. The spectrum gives 49.0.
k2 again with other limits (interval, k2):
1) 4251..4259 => 51.2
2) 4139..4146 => 52.0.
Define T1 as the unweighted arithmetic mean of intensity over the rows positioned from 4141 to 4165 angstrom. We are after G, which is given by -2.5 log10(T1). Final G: -2.80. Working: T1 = 13.2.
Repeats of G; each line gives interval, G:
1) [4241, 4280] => -2.80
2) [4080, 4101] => -2.64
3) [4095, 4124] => -2.60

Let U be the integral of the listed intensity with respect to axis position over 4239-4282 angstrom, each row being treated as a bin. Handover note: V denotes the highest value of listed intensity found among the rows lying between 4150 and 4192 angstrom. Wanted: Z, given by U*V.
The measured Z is 7835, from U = 566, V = 13.85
